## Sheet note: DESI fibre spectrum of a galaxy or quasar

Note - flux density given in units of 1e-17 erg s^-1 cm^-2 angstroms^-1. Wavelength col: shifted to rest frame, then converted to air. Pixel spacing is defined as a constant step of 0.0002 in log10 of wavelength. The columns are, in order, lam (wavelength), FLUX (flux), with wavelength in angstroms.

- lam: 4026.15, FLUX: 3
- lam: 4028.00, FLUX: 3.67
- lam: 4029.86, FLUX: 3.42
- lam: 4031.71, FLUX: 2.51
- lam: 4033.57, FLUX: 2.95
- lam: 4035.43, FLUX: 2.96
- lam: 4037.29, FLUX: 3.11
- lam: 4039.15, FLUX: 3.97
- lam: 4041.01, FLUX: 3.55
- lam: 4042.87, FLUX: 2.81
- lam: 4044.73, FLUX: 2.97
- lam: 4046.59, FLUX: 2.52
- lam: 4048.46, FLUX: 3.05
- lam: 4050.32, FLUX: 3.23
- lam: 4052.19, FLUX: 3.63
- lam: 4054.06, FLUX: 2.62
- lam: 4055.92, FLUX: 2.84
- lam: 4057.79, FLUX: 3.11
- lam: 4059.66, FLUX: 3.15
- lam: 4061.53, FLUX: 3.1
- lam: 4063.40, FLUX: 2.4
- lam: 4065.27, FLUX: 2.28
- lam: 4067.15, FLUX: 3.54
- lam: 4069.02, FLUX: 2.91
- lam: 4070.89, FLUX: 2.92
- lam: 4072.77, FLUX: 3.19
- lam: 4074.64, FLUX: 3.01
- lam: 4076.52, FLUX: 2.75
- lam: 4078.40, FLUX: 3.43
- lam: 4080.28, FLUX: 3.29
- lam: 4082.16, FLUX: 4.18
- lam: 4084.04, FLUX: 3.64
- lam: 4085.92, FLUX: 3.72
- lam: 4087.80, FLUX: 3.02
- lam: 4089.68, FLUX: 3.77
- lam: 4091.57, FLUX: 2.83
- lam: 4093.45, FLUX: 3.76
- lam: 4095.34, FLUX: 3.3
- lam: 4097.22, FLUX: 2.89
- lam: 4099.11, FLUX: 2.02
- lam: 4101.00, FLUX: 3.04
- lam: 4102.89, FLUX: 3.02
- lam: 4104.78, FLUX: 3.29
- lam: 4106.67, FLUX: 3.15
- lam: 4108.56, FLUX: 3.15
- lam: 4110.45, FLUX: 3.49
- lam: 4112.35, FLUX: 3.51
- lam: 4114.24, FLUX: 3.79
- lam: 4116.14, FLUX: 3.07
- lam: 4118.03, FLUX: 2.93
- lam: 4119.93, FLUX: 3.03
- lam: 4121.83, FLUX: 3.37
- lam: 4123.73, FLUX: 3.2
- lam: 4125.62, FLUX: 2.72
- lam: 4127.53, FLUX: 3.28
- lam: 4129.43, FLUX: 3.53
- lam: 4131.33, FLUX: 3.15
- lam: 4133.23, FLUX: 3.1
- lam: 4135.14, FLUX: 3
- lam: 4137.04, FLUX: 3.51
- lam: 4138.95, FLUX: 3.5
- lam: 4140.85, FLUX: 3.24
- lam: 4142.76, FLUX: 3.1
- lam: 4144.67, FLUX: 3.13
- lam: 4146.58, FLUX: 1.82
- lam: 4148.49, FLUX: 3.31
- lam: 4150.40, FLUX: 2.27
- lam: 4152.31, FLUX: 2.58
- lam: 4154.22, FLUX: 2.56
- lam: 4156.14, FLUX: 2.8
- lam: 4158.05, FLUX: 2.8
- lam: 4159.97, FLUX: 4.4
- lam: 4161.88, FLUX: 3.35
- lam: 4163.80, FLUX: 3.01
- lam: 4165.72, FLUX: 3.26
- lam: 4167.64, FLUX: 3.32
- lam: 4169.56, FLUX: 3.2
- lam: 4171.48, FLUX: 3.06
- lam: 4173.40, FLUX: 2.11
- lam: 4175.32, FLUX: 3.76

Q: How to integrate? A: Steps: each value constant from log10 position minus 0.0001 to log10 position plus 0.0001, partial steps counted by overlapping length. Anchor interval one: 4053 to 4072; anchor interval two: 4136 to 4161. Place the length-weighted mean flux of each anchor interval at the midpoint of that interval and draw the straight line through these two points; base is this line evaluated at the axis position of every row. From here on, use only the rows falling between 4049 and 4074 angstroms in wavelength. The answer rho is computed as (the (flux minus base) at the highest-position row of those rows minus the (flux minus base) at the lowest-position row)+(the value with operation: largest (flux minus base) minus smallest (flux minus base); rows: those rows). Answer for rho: 1.3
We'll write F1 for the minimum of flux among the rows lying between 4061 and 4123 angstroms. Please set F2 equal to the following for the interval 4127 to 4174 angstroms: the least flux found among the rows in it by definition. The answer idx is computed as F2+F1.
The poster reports 3.84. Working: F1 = 2.02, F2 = 1.82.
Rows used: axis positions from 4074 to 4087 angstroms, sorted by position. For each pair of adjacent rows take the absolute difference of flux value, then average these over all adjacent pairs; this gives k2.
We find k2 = 0.4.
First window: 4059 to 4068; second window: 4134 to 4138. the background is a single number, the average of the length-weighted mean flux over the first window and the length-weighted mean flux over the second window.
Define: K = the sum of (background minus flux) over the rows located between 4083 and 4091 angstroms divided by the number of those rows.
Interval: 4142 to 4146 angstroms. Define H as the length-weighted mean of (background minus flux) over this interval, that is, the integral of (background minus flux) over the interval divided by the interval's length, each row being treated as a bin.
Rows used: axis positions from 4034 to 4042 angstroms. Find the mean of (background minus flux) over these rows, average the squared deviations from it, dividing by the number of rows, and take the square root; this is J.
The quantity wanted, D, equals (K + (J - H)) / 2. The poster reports -0.1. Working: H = 0.07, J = 0.40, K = -0.5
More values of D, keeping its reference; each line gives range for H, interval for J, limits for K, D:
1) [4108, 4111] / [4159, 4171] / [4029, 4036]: 0.4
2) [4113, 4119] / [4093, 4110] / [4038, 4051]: 0.3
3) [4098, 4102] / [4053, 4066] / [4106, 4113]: -0.2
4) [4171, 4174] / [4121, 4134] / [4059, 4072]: 0.0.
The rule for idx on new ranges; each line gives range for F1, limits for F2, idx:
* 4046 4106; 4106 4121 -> 4.95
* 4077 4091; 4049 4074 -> 5.30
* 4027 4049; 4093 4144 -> 4.53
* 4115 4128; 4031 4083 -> 5.00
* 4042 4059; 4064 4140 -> 4.54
